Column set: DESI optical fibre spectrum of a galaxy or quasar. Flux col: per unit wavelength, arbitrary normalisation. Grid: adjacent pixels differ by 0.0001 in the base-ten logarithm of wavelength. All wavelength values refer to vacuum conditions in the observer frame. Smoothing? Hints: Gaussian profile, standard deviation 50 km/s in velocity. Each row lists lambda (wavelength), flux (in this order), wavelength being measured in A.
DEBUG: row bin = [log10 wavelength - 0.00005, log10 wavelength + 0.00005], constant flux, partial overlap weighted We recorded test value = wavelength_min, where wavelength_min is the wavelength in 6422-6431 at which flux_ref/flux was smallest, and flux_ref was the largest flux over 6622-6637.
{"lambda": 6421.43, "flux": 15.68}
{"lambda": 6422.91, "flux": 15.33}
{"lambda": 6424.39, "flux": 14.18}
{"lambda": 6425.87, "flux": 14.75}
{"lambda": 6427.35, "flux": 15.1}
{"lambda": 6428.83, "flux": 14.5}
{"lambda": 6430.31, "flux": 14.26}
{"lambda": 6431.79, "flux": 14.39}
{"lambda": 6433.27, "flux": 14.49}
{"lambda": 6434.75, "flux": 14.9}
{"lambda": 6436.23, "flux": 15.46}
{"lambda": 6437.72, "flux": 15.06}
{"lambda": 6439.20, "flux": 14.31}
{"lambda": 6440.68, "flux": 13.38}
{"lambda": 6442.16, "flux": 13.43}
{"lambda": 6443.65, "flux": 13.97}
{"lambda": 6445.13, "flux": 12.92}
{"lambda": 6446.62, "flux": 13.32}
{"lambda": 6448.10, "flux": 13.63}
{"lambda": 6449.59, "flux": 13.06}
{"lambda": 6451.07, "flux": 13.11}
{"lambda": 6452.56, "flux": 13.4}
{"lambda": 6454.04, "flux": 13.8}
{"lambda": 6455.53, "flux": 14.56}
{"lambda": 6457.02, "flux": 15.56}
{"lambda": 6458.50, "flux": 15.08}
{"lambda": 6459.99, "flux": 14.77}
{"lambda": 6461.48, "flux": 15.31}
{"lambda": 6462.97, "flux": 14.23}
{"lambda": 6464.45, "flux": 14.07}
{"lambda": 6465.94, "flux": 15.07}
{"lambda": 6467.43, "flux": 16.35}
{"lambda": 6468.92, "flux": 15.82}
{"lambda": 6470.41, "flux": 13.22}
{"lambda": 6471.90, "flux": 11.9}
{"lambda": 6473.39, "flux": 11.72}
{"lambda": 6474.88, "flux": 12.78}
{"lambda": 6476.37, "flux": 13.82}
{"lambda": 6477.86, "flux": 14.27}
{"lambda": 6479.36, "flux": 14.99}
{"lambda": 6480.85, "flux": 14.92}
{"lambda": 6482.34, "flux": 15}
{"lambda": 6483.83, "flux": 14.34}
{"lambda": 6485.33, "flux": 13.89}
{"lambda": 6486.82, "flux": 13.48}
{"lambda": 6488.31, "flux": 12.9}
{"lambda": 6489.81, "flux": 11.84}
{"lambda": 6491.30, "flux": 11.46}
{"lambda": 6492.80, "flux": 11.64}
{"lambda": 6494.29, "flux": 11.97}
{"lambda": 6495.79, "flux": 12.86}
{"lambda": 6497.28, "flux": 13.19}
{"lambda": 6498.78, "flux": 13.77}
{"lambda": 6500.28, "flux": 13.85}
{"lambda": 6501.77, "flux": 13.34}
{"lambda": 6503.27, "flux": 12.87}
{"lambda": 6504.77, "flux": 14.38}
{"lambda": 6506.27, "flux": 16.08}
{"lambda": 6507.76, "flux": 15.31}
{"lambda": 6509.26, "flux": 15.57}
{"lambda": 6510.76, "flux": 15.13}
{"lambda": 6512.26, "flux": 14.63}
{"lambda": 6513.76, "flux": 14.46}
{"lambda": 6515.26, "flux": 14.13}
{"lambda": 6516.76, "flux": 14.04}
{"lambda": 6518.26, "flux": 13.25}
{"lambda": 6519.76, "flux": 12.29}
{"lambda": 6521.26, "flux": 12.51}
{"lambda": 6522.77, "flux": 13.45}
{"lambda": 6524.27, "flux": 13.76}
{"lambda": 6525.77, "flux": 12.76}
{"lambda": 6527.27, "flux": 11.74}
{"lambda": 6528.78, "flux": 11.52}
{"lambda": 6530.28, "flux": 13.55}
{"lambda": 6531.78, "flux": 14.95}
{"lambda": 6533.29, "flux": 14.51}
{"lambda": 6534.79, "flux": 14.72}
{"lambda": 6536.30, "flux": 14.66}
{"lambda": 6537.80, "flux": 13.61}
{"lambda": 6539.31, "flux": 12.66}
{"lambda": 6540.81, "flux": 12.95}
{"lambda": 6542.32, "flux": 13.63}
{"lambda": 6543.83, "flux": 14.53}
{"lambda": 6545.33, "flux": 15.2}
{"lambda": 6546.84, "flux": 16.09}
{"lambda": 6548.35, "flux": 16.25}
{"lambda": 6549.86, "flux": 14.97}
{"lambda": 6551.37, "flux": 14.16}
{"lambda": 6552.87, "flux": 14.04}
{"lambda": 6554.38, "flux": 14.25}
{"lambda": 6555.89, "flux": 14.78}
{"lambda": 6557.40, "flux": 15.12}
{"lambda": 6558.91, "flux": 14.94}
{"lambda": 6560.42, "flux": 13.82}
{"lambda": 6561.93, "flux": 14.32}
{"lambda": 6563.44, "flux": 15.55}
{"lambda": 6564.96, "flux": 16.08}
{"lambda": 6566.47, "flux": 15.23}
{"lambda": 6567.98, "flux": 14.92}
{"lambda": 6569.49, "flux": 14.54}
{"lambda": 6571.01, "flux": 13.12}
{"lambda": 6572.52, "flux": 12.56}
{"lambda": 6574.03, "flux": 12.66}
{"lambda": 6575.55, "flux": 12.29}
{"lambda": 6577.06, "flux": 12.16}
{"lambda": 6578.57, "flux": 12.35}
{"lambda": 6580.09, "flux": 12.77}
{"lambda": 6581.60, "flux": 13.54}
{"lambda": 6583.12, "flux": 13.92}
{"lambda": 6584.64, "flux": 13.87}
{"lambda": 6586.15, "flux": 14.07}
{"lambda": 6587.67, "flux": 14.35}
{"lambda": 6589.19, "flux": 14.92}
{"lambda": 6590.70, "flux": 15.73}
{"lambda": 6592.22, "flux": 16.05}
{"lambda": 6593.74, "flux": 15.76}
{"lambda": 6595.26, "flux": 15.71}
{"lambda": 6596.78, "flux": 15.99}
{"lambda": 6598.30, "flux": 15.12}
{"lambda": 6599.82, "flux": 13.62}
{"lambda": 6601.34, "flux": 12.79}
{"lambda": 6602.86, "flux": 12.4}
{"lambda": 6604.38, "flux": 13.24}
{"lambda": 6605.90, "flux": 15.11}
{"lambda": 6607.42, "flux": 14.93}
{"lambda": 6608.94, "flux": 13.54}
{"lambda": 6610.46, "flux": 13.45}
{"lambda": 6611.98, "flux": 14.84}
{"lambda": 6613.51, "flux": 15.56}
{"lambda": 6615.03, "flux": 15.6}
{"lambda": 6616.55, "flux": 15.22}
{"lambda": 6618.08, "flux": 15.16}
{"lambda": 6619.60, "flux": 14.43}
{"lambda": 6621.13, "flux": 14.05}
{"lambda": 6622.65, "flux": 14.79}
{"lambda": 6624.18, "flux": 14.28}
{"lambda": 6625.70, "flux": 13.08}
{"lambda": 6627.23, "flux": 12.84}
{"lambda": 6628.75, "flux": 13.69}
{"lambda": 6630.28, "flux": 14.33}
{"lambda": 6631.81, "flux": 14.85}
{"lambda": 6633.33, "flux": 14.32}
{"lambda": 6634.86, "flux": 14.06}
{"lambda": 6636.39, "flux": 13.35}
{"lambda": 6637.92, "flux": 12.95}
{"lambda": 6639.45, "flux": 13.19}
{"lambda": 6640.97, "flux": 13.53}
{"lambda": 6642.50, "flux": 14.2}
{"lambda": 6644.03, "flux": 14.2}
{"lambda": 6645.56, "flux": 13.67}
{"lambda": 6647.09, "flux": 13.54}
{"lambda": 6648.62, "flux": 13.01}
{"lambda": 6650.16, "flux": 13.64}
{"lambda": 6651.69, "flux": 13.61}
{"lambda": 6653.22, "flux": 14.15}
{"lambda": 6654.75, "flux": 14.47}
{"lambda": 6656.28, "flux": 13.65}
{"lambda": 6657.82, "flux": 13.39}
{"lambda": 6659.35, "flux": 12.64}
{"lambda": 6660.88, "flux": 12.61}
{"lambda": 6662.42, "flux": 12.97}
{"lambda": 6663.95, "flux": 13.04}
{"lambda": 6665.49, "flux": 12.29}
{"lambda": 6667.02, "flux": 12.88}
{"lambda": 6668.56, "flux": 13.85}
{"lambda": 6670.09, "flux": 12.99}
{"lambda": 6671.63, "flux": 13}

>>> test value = 6422.91 A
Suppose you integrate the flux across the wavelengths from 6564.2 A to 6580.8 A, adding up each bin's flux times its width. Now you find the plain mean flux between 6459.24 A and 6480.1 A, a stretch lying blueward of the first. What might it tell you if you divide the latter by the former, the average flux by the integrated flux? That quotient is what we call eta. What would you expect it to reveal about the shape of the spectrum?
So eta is 0.063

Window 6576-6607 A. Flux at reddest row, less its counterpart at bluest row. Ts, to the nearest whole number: 3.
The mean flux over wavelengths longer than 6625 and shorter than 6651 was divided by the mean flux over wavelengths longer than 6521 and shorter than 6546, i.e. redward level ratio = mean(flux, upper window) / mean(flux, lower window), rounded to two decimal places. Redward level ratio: 1.01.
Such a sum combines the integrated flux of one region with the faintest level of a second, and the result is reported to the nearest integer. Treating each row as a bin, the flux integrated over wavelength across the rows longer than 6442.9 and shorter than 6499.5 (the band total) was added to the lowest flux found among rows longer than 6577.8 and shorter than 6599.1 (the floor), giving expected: 790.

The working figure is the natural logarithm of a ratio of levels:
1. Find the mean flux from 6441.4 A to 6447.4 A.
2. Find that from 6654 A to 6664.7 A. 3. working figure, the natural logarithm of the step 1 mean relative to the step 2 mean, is 0.01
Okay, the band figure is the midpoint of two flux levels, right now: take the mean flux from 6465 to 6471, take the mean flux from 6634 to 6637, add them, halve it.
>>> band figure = 14.4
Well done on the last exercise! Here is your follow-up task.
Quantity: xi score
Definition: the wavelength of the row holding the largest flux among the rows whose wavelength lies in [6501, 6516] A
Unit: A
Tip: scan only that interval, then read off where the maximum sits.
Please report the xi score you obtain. 6506.27 A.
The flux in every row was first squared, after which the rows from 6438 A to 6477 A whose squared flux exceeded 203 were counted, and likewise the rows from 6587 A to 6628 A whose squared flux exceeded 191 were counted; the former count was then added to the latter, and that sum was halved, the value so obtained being 14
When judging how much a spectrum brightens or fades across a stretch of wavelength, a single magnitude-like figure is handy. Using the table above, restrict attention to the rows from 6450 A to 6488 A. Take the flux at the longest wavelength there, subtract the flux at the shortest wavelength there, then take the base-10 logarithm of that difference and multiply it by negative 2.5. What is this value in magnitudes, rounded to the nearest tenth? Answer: 1.1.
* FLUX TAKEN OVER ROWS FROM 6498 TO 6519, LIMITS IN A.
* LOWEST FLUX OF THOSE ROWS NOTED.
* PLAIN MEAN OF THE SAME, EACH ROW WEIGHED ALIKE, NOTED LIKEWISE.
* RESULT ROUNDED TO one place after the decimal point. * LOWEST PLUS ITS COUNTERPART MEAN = 27.2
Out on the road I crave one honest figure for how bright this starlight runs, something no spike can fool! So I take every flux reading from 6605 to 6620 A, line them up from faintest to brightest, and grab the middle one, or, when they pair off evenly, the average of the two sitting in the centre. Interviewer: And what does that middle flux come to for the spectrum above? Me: 15.0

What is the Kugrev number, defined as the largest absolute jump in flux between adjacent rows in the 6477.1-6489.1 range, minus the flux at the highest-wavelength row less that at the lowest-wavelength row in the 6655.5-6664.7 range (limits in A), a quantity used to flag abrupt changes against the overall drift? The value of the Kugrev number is 1.3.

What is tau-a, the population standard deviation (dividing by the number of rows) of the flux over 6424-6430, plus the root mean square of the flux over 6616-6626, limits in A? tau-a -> 14.8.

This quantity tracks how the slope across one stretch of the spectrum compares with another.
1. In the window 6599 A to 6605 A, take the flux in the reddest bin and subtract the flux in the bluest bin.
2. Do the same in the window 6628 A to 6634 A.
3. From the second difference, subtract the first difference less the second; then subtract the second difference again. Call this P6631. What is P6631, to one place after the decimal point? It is 1.0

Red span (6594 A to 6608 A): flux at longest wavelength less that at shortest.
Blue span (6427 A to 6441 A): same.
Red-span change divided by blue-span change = 0.5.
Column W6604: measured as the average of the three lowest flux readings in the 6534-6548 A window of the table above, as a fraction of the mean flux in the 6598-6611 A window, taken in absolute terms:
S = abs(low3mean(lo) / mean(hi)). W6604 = 0.95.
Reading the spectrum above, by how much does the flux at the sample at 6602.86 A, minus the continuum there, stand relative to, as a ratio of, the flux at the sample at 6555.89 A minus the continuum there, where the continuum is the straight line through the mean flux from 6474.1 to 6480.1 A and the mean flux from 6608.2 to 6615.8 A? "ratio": -4.8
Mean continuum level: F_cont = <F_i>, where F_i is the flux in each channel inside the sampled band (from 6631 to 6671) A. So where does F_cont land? 13.5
